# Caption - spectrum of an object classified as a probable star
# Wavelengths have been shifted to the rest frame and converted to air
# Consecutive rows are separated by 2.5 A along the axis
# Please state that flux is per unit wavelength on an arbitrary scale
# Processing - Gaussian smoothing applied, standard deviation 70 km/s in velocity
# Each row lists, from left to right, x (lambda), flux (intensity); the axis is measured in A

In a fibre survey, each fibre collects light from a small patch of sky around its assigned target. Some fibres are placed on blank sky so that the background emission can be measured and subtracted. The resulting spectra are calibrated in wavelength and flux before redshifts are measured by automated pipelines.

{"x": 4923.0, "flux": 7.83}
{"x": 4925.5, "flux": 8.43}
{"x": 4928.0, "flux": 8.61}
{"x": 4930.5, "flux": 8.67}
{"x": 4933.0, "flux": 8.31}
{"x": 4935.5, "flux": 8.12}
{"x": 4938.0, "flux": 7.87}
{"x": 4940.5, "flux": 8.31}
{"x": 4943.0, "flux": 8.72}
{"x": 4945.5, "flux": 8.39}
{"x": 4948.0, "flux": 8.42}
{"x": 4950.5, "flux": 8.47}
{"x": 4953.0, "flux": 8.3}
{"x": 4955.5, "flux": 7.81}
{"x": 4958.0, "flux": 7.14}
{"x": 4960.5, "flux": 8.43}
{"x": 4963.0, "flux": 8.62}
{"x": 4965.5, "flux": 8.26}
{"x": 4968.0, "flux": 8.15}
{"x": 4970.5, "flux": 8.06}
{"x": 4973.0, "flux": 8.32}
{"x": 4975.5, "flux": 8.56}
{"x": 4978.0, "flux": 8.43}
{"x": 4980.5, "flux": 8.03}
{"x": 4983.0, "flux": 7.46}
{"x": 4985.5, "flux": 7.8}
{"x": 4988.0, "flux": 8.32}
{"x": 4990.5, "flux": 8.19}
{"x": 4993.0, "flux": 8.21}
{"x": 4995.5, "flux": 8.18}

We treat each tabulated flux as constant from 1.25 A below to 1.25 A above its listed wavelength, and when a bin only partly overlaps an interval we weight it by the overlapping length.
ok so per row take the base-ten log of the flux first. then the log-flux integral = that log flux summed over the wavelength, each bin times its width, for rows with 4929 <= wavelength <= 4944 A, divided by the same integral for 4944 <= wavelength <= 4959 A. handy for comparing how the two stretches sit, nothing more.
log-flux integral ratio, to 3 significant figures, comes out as 1.01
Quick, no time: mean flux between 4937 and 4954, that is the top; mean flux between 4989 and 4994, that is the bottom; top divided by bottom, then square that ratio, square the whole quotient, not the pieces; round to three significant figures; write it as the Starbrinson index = 1.04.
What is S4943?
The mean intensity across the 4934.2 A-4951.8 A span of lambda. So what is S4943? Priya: 8.33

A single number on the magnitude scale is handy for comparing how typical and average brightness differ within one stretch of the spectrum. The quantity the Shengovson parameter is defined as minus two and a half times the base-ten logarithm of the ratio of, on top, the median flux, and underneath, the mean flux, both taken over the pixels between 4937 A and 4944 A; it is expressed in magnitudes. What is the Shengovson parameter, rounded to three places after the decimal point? -0.001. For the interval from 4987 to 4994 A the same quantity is 0.004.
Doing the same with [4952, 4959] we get -0.008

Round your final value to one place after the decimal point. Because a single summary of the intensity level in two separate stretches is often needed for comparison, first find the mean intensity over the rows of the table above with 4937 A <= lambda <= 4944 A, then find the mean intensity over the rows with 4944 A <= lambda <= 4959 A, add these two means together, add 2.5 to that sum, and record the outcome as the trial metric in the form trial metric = 18.9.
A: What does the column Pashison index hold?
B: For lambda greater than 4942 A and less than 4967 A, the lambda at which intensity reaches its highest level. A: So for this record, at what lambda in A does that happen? 4943.0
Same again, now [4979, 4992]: 4988.0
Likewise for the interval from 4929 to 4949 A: 4943.0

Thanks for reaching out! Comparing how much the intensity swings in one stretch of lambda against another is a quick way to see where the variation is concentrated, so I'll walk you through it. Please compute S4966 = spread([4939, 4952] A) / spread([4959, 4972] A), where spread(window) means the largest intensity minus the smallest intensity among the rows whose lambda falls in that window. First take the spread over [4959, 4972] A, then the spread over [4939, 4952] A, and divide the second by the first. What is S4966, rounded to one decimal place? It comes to 0.7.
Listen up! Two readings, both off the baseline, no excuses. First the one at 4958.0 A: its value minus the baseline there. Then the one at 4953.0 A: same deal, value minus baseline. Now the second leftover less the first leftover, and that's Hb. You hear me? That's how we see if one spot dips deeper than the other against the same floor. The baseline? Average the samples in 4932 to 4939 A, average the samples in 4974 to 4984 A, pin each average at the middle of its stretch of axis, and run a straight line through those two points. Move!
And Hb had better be 1.2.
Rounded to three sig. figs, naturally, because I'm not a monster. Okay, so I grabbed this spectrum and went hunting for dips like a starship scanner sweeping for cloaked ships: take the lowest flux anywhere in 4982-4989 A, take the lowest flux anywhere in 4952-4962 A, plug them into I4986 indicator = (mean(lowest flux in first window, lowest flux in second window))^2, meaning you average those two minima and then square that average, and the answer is 53.3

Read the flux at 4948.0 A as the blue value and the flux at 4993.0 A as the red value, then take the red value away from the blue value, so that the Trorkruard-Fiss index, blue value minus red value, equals 0.2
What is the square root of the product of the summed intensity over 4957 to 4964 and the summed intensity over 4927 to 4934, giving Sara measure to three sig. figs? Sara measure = 24.9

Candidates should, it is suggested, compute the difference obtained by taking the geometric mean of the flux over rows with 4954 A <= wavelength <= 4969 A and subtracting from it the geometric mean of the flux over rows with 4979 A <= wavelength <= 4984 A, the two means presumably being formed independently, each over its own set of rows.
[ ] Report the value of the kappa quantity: 0.31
